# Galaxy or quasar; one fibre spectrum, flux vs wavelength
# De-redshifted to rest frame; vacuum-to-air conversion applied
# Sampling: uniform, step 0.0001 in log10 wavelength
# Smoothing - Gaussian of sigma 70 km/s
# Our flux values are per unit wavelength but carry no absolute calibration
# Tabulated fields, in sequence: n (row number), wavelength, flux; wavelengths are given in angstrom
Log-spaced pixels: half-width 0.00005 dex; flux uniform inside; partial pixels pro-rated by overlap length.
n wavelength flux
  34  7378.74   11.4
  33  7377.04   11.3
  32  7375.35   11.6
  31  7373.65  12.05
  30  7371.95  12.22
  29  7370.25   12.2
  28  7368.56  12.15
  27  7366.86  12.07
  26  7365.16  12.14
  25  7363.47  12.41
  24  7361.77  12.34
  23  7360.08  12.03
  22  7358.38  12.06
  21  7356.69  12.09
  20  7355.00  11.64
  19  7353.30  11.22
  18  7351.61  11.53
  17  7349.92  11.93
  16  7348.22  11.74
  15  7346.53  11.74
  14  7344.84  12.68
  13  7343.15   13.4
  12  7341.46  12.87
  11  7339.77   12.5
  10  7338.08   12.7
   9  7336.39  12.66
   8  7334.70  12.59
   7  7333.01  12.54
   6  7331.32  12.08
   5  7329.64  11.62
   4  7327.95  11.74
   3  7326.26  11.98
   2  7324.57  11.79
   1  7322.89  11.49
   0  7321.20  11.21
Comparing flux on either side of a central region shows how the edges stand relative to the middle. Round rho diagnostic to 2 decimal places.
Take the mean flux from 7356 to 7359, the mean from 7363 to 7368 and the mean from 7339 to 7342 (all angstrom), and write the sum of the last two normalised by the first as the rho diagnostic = 2.06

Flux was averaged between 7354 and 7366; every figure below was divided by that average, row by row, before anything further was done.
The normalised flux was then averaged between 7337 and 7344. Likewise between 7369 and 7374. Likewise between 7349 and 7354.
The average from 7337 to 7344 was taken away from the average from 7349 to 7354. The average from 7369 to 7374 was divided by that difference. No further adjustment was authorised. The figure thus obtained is -9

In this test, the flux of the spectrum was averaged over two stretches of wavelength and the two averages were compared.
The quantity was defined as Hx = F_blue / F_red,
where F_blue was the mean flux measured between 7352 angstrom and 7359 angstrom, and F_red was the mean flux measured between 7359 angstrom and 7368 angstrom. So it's 0.96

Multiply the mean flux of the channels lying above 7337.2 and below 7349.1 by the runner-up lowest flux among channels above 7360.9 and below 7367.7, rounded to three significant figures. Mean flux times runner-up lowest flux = 152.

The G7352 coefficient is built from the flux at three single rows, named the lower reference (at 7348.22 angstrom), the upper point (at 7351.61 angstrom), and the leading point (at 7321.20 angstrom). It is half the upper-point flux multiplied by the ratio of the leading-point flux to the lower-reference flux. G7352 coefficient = 5.5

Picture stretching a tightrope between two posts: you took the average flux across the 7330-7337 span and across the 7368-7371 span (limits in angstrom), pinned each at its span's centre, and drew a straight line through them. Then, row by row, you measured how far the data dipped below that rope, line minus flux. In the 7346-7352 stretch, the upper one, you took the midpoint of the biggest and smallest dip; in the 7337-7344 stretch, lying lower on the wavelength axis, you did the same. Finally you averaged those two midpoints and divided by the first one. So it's 0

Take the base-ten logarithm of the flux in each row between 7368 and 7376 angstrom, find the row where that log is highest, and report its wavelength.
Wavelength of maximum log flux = 7371.95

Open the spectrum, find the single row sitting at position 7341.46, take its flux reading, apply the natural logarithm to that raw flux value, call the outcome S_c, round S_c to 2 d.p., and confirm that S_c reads 2.55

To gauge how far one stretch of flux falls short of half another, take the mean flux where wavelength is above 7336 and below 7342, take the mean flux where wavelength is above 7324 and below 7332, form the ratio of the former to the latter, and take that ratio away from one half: -0.571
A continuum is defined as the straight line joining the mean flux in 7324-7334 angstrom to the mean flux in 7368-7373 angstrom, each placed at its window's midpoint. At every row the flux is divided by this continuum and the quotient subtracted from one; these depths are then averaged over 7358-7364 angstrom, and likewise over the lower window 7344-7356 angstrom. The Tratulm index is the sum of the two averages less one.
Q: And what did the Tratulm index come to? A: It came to -0.98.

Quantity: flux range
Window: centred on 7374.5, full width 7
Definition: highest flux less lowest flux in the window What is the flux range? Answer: 0.9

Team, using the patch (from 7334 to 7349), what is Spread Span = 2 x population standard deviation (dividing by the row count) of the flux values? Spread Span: 0.99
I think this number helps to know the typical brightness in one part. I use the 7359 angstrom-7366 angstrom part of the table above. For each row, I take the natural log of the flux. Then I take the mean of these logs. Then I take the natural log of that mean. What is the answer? 0.918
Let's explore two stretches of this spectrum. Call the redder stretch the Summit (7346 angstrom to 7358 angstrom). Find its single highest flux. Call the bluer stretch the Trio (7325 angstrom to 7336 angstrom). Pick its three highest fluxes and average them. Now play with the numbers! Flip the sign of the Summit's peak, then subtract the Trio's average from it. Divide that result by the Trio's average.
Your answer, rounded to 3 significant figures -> -1.97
